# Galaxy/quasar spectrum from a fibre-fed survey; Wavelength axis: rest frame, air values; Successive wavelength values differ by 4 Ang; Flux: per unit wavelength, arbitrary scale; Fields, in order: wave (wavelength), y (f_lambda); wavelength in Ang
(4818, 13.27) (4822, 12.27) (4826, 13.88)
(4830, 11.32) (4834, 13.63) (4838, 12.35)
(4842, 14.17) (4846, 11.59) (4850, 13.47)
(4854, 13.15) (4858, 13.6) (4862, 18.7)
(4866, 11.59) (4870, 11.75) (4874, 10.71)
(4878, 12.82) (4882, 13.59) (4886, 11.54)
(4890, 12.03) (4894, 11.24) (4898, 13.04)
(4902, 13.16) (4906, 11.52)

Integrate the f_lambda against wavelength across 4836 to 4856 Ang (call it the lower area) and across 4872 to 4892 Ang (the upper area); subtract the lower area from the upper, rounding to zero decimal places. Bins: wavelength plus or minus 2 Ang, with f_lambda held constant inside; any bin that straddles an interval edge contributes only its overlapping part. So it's -16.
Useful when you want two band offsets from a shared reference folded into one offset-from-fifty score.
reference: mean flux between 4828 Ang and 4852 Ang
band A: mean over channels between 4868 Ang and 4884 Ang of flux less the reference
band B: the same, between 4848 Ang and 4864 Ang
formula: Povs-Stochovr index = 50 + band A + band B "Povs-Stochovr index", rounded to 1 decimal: 51.4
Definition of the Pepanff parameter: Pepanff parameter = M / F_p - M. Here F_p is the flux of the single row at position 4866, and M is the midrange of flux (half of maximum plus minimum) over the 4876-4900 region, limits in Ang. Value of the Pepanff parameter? -11.3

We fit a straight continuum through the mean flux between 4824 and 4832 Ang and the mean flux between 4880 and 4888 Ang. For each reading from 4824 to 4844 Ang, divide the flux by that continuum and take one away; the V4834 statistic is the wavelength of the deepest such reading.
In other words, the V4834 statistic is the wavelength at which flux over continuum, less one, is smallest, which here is 4830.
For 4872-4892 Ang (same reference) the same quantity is 4874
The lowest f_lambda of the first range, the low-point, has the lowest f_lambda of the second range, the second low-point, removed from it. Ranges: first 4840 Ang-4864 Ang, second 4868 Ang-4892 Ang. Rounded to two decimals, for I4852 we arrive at 0.88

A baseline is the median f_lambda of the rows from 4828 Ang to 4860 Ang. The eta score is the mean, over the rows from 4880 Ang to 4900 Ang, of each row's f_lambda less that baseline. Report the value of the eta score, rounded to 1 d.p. -1.0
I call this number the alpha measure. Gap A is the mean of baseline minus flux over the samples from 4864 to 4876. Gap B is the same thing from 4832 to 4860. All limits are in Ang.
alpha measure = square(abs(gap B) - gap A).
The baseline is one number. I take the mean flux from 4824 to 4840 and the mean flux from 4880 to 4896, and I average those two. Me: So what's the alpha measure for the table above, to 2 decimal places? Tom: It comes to 0.17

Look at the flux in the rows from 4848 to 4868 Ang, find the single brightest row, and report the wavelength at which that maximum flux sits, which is 4862 Ang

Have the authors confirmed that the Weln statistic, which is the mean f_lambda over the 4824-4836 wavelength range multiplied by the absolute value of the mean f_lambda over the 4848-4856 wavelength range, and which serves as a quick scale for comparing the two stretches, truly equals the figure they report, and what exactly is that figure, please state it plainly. 172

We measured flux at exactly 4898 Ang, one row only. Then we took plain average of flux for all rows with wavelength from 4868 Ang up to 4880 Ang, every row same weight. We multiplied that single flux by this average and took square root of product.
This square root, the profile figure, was 12.38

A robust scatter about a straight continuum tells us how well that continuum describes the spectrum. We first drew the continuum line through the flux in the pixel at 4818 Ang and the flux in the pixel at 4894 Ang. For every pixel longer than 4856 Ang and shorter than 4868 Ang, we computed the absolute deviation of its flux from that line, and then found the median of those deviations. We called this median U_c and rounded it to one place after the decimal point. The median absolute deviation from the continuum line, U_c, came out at 1.4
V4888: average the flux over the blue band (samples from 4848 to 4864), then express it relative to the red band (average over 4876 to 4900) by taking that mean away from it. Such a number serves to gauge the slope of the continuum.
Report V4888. 2.4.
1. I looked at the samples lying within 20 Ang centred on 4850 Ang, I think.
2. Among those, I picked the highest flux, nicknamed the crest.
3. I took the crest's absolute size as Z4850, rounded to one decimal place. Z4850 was 14.2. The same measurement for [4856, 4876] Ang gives 18.7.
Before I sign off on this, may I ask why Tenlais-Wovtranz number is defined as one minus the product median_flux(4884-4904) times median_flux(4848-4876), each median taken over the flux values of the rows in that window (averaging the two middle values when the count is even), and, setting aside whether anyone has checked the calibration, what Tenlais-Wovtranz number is -157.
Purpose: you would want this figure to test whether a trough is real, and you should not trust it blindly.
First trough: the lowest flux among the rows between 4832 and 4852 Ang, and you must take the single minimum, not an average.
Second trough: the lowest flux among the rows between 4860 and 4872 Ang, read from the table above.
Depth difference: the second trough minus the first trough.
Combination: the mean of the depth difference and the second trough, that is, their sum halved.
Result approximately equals 5.8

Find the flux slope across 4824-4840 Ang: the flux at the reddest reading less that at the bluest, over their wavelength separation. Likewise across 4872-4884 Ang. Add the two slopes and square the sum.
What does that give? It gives 0.054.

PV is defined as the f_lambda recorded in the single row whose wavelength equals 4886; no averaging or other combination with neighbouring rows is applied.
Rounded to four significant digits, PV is 11.54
